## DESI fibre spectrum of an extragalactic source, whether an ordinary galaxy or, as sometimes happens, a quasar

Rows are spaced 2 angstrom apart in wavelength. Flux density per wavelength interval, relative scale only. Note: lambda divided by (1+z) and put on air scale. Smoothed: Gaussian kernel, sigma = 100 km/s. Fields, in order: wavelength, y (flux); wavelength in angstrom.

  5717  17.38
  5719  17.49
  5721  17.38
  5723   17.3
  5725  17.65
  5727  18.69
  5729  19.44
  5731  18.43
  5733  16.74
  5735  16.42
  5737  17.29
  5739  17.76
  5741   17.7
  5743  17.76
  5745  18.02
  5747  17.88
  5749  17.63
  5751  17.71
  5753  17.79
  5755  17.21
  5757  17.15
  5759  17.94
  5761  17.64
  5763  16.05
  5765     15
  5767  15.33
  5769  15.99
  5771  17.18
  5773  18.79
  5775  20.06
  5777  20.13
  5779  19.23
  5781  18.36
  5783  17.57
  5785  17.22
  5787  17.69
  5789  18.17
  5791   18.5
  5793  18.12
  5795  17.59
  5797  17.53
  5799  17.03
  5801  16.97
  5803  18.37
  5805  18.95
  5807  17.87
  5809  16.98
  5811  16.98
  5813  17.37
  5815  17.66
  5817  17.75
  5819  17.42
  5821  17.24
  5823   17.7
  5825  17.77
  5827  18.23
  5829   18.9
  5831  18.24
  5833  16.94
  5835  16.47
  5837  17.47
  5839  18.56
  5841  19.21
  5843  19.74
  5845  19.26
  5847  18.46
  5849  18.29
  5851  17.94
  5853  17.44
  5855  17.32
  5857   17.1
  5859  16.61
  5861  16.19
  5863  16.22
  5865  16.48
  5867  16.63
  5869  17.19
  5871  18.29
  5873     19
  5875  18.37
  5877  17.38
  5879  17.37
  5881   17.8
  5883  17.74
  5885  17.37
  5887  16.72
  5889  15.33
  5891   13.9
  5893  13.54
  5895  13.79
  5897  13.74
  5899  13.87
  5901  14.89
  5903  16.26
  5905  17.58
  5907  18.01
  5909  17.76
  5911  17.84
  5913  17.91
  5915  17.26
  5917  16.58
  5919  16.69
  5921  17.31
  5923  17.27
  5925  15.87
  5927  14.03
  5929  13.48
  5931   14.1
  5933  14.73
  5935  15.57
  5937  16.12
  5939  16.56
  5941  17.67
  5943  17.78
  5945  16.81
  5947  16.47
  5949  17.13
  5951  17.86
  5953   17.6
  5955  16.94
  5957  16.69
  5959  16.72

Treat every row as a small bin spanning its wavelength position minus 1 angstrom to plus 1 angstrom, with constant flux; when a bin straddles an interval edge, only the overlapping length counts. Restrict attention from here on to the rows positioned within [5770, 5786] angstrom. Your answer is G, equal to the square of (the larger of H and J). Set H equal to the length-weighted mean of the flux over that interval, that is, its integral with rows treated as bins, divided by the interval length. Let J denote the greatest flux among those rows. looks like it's 405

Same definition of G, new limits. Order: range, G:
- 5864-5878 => 361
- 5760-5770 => 311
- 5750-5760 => 322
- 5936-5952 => 319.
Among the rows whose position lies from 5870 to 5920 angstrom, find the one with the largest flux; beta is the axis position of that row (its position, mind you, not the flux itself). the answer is 5873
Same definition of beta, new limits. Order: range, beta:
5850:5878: 5873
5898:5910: 5907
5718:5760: 5729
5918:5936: 5921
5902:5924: 5907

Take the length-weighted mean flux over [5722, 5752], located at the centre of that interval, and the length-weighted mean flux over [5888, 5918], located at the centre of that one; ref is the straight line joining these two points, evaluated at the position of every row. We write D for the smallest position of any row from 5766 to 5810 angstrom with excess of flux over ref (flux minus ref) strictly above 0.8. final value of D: 5773 angstrom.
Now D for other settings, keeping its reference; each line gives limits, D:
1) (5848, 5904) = 5849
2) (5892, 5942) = 5905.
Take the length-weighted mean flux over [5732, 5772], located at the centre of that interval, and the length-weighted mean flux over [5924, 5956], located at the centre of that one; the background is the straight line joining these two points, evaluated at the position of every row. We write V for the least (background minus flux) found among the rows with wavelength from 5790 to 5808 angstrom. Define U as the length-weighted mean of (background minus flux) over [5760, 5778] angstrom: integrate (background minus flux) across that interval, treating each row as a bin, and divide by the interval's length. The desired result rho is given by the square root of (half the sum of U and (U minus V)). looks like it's 0.9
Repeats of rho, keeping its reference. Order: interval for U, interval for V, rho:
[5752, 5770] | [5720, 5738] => 1.2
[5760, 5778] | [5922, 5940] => 0.4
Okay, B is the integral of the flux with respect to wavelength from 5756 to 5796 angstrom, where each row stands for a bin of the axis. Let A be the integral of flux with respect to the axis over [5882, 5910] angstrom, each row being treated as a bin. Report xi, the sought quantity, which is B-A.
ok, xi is 266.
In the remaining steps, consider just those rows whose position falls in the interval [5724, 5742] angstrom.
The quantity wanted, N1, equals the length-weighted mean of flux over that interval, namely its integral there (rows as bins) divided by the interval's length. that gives 17.8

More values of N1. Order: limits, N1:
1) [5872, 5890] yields 17.5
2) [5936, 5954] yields 17.1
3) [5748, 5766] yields 17.1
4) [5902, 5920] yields 17.3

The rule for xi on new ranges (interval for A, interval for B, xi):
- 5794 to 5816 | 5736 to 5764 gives 104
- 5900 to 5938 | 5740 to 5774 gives -33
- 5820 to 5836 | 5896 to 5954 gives 667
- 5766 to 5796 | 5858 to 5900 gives 147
